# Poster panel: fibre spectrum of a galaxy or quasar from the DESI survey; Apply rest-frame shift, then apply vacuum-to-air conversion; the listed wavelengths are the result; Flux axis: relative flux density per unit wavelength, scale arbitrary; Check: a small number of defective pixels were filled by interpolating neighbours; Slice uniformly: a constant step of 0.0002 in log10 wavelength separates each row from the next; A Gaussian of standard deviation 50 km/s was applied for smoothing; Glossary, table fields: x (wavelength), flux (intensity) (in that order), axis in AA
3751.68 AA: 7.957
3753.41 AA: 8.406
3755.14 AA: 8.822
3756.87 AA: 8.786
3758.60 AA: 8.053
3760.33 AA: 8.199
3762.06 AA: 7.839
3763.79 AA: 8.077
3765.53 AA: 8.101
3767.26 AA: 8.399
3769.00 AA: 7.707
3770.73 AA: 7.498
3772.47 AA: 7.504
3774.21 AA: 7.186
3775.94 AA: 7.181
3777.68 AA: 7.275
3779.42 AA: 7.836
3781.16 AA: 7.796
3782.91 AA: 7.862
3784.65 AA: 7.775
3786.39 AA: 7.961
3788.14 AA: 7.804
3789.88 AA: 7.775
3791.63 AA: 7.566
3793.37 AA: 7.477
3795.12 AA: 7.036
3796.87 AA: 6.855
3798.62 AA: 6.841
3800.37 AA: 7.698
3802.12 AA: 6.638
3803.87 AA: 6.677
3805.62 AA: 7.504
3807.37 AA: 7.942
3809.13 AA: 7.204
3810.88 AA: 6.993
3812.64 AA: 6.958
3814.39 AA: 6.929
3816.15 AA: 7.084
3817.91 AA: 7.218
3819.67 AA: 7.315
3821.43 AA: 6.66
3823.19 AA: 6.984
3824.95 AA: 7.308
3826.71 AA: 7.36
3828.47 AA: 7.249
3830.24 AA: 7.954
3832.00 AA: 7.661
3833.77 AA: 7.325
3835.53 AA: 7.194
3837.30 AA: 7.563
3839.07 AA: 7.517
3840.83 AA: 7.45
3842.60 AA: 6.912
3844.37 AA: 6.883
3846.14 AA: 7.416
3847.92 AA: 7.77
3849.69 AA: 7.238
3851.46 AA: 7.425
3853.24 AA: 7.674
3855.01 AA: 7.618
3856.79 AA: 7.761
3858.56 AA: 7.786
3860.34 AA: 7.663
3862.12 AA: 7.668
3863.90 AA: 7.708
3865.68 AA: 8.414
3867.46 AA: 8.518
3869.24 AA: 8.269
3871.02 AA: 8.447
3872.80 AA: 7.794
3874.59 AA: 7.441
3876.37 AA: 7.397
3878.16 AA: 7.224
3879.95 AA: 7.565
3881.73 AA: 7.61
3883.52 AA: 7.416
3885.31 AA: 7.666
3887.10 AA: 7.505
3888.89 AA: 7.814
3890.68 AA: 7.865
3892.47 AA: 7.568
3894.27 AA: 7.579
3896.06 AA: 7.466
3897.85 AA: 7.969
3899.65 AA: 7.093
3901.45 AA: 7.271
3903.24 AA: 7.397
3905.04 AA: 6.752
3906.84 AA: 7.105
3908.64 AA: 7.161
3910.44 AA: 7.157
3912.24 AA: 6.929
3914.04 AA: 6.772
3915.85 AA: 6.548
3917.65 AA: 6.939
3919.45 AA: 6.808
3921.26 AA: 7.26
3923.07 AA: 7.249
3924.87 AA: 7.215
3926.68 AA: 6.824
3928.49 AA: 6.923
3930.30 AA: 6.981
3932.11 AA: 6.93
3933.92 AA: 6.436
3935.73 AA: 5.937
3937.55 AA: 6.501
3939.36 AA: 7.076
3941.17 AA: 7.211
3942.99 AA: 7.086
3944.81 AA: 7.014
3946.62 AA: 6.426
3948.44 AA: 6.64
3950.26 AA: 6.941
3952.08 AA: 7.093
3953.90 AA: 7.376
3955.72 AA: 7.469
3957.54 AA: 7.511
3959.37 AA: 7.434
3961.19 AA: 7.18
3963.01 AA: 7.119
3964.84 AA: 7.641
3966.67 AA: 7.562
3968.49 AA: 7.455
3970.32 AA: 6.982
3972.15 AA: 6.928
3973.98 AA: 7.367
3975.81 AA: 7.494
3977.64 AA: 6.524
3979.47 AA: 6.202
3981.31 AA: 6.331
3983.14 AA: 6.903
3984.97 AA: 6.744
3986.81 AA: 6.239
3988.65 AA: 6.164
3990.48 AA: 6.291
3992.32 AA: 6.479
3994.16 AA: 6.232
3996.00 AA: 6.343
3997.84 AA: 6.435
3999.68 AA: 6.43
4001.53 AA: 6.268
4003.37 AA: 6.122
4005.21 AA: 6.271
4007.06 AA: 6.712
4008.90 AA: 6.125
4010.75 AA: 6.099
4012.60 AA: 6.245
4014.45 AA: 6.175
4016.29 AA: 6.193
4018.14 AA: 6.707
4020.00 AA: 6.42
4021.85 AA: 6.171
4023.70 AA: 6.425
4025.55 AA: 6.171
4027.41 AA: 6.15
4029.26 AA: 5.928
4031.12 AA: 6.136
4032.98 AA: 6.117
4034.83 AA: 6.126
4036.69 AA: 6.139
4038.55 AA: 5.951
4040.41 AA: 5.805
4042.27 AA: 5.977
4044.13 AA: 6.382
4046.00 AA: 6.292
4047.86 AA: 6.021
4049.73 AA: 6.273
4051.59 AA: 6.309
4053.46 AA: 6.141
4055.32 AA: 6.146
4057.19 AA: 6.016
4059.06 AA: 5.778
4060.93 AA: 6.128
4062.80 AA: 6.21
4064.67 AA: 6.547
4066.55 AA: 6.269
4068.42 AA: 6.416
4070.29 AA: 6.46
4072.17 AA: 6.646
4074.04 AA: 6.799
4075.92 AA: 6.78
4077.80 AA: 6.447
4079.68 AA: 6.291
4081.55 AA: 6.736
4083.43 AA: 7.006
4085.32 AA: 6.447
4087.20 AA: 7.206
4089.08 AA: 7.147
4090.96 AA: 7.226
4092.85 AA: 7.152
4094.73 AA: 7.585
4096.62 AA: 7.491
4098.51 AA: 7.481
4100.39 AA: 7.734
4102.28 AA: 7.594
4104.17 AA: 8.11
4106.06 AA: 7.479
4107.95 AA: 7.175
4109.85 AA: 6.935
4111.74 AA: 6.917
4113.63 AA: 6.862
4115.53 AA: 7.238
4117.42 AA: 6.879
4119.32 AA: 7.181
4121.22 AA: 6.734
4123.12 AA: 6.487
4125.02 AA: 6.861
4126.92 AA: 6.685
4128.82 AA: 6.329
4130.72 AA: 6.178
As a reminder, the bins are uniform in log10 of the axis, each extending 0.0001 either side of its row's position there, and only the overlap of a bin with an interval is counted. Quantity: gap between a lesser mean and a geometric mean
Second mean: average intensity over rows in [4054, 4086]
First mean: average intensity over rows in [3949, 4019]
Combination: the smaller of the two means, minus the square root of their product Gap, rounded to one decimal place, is -0.2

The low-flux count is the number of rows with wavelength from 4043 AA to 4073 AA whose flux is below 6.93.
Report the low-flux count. 16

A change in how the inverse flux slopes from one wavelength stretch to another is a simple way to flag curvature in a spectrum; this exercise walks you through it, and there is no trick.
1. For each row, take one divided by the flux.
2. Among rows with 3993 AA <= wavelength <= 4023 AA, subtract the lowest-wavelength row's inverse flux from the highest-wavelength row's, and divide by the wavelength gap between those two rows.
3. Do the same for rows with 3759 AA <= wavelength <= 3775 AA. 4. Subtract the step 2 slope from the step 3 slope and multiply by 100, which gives 0.12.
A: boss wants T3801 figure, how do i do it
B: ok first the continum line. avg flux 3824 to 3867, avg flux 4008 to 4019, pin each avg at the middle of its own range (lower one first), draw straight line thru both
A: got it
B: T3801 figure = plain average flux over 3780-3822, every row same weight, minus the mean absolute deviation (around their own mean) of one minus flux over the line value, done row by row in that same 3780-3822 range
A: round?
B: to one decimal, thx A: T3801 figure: 7.3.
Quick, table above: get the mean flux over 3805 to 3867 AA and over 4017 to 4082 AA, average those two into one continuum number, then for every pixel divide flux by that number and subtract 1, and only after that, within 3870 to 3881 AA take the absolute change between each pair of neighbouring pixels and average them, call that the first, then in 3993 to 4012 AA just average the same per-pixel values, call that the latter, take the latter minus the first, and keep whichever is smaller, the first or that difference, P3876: -0.12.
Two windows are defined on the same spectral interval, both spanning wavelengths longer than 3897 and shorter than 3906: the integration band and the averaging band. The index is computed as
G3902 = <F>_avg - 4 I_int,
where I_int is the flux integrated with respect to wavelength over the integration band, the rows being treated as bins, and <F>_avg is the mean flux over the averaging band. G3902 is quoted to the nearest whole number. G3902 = -255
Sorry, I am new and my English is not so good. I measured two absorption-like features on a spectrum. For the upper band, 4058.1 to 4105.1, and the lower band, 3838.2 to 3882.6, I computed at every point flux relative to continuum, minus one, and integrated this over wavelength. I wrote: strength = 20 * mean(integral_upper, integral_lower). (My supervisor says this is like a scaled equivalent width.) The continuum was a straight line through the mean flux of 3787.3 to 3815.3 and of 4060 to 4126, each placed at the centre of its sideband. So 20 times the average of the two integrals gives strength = 24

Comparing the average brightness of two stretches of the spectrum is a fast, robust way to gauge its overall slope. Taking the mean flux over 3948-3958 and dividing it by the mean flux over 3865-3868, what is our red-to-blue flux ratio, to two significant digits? 0.85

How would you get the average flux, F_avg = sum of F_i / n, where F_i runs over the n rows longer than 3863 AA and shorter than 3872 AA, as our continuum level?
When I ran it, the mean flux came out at 8.27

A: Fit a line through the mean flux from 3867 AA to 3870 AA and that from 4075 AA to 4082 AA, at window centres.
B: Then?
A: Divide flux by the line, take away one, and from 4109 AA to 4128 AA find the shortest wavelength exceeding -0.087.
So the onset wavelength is 4109.85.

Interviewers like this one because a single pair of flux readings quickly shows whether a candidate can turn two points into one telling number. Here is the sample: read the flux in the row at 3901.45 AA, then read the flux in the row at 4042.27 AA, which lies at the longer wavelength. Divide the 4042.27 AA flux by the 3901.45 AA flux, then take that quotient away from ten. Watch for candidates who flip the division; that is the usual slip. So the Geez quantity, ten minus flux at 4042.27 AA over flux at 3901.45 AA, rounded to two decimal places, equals 9.18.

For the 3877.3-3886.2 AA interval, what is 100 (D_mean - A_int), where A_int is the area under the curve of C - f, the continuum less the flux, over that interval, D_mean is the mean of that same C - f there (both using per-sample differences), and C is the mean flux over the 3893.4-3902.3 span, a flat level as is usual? 16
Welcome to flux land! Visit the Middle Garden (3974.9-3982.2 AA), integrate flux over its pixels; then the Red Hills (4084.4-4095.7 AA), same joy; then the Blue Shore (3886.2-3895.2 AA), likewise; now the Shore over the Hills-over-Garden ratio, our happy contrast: 41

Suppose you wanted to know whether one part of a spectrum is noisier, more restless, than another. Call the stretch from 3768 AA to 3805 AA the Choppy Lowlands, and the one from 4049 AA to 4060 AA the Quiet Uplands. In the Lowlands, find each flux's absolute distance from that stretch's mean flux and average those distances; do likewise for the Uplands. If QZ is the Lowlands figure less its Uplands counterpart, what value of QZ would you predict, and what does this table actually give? 0.21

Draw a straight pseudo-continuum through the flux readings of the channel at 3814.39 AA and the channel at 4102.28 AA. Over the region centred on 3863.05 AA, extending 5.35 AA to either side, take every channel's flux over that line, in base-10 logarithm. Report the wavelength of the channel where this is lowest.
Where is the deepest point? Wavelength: 3860.34 AA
